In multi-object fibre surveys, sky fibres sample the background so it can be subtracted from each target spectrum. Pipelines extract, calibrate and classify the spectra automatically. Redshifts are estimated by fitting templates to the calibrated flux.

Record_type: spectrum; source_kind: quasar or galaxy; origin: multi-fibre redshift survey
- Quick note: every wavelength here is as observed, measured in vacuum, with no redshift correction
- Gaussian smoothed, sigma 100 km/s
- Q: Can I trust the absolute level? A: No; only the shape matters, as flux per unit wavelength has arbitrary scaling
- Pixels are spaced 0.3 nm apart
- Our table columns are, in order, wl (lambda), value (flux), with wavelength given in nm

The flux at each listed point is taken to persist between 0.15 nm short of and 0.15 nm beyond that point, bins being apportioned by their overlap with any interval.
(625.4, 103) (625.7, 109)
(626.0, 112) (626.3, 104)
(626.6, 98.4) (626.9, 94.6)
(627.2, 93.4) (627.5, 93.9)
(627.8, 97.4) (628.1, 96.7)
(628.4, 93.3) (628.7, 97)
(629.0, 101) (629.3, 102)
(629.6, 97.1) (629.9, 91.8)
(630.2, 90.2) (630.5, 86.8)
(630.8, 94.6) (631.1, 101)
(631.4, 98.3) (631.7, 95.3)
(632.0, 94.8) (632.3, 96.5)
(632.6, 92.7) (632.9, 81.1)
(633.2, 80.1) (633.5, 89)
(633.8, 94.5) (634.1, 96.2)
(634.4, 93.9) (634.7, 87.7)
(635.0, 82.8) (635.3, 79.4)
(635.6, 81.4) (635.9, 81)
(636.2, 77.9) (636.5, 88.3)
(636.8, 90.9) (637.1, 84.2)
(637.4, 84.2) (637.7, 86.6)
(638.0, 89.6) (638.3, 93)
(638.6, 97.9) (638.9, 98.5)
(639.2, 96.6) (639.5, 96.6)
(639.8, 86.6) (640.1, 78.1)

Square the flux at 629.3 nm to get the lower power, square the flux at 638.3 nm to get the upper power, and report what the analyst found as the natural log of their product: 18.3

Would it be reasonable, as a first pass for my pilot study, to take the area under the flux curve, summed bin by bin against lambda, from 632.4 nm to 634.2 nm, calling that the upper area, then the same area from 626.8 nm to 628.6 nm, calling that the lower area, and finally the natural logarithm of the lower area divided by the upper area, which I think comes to 0.065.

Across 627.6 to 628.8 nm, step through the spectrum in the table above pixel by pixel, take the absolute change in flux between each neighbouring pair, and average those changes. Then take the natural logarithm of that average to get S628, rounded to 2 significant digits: 0.96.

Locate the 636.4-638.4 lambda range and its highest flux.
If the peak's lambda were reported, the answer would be 638.3 nm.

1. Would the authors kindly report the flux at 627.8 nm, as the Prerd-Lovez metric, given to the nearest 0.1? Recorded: 97.4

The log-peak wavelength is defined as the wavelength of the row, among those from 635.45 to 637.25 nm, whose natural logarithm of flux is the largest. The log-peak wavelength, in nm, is 636.8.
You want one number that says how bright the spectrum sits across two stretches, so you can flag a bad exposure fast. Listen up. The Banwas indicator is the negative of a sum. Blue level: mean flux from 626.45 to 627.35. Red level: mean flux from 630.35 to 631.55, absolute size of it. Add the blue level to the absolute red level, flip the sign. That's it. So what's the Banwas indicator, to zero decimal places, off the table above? -191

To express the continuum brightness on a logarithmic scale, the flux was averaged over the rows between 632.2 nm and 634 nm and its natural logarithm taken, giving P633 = 4.49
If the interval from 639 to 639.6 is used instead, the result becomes 4.57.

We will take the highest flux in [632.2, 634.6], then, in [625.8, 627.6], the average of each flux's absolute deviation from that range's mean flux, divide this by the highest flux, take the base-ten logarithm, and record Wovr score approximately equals -1.23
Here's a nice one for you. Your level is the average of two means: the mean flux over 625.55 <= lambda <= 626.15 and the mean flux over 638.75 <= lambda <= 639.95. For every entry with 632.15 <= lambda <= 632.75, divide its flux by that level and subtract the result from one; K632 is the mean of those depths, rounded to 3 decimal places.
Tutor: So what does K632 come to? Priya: 0.077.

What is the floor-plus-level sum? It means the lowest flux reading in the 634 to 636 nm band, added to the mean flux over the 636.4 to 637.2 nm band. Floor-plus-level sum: 167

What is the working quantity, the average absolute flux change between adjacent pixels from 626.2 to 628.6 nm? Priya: 2.67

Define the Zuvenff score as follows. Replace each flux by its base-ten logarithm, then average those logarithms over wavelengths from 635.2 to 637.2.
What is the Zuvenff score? 1.92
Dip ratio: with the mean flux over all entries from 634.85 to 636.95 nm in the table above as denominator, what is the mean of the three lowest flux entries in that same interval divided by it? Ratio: 0.956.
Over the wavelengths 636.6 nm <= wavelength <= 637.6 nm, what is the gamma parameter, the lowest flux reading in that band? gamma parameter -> 84.2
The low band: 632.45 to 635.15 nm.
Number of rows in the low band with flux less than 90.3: 5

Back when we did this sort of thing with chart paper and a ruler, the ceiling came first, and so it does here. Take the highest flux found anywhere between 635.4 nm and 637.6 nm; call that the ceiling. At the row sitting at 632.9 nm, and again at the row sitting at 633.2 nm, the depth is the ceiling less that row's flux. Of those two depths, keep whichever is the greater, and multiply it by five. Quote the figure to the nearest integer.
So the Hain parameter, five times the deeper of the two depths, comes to 54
